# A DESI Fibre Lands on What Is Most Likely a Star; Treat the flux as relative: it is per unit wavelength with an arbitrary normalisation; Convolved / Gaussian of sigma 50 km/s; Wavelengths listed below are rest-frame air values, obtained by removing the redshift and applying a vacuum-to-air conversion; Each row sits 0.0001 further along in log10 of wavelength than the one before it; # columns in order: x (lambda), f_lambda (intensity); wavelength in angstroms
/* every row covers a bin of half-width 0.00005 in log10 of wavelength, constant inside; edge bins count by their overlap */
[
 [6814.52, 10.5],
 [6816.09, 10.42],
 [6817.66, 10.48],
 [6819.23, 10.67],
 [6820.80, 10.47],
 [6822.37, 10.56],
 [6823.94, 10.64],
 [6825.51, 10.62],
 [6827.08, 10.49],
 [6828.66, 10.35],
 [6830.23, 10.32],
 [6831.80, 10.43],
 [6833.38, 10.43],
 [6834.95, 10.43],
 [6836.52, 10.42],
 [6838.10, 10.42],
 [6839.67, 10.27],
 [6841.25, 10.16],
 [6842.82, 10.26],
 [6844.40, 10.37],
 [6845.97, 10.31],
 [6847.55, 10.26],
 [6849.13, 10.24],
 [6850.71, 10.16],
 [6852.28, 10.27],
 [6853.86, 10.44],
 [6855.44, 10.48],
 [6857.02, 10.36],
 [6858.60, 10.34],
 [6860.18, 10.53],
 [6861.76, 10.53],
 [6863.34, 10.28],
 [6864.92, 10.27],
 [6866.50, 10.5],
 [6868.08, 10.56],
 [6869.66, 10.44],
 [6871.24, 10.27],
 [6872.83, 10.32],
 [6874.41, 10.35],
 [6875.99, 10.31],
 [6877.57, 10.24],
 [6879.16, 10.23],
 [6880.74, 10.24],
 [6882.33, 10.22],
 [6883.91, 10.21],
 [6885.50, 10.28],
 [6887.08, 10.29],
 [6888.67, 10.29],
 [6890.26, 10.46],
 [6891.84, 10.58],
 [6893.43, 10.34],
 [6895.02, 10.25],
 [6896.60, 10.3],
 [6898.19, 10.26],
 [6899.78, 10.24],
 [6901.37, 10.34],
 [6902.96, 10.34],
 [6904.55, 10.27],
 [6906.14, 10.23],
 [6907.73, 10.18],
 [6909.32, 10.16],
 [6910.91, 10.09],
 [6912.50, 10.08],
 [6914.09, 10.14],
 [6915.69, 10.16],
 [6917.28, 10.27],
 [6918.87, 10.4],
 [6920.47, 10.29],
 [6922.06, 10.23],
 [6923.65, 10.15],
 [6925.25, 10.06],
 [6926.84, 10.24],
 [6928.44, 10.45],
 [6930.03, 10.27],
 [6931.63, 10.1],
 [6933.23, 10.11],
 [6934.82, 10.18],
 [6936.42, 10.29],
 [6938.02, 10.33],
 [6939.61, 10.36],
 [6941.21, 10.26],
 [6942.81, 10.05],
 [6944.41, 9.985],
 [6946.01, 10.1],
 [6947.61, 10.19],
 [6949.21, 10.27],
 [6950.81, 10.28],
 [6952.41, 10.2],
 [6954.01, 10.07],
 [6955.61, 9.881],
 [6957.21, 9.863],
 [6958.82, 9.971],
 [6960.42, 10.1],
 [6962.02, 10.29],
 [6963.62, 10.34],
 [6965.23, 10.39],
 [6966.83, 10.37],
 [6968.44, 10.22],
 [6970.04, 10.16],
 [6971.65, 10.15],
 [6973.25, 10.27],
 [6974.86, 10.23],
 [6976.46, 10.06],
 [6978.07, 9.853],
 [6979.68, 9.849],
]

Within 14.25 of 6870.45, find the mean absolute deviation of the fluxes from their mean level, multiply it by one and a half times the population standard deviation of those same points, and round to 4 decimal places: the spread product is 0.0163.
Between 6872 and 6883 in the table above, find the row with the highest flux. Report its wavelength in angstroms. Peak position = 6874.41 angstroms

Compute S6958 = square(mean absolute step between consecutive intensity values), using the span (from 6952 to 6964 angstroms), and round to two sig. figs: 0.014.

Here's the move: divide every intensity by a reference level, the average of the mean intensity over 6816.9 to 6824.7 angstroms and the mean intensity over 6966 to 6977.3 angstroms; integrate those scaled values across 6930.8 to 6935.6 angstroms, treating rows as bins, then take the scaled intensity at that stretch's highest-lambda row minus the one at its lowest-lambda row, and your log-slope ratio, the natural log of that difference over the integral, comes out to -6.4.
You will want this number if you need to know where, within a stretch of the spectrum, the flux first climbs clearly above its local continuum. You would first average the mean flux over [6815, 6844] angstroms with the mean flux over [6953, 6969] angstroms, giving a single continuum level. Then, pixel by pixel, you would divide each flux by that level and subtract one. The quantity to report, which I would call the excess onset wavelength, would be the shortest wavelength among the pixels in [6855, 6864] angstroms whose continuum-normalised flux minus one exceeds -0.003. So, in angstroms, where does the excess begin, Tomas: 6855.44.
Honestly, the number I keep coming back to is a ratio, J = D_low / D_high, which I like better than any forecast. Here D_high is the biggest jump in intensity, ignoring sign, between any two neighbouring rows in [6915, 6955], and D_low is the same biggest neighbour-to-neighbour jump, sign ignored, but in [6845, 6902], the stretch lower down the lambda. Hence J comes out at 1.19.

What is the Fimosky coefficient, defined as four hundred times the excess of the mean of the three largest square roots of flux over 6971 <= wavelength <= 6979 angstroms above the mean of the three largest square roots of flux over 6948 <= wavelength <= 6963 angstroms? -4.0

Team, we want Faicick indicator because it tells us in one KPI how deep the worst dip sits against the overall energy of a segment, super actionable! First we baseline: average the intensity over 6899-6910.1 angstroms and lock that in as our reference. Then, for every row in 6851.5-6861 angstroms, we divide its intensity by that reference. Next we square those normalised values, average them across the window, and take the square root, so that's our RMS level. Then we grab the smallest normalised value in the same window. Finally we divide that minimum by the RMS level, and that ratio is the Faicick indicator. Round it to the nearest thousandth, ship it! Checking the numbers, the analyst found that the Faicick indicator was 0.987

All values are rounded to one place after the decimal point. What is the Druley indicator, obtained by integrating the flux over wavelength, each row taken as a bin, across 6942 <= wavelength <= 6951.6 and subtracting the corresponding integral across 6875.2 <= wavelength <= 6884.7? 0.0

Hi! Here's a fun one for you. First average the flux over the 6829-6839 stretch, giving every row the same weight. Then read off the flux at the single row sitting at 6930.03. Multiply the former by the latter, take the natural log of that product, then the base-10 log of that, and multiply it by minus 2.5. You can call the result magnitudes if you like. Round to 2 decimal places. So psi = -1.67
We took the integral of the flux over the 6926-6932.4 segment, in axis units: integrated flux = 66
